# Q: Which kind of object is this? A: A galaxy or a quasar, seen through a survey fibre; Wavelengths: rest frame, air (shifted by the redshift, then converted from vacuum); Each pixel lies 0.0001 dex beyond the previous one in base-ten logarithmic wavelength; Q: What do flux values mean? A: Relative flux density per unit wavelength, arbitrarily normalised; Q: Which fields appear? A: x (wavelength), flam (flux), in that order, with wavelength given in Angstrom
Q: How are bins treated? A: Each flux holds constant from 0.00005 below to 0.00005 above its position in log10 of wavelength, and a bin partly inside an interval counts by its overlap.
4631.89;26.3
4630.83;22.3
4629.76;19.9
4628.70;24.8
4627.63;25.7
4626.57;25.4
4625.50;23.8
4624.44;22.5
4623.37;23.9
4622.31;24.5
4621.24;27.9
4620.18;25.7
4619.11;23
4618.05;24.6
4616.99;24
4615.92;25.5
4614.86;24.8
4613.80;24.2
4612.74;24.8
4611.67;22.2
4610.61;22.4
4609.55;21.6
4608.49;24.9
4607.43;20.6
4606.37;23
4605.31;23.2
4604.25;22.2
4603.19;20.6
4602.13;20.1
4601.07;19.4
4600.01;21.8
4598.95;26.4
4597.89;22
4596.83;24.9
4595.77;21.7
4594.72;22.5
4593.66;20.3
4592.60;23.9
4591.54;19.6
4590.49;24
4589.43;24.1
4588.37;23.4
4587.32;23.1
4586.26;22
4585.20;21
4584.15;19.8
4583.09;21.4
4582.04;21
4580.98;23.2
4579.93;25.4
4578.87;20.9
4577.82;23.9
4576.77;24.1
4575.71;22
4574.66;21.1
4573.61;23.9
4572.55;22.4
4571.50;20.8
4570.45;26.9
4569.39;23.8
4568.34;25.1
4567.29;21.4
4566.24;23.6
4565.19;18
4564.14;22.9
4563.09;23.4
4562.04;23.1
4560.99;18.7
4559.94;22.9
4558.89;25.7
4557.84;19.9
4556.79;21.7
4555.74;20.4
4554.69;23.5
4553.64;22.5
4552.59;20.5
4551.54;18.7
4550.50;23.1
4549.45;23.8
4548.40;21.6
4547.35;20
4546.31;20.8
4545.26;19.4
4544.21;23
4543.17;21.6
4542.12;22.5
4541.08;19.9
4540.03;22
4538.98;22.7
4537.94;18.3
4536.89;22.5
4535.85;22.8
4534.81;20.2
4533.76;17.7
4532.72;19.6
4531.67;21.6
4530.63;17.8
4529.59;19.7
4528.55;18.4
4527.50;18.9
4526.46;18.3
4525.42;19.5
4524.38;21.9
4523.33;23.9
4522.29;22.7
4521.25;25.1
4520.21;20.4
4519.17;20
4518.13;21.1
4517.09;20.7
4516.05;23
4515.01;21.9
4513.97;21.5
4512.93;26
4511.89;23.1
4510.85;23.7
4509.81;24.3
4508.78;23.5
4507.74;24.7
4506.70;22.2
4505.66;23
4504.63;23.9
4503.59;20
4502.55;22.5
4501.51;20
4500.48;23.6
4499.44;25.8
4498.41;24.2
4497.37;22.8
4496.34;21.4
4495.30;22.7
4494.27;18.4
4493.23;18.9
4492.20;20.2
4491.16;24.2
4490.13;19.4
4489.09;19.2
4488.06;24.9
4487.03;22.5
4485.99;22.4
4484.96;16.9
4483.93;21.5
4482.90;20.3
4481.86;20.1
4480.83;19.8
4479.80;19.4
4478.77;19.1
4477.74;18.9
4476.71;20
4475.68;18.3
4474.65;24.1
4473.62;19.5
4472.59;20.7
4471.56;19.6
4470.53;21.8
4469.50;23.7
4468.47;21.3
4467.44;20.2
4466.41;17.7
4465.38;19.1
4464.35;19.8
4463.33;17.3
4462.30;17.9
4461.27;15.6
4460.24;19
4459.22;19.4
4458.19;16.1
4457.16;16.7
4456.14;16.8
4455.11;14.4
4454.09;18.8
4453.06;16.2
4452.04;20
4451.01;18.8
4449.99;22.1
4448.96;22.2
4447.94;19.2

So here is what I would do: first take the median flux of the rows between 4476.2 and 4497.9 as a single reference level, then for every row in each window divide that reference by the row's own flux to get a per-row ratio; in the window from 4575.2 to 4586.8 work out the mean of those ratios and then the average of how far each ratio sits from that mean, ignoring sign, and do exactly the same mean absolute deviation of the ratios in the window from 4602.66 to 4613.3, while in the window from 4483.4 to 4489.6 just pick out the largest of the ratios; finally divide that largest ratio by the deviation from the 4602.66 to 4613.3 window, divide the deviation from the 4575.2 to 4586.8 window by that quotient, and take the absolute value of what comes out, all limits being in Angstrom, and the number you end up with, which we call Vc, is 0.002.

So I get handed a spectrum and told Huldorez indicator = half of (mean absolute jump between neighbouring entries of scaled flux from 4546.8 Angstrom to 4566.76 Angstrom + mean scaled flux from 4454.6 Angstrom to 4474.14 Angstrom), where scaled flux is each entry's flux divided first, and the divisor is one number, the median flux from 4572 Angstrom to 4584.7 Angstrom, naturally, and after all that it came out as 0.483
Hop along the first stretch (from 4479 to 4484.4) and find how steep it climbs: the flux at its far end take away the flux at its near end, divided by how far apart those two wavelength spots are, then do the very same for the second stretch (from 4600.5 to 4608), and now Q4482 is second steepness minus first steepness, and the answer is -0.32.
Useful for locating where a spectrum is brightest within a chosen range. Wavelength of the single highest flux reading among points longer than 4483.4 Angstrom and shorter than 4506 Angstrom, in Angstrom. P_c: 4499.44 Angstrom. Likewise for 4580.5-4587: 4580.98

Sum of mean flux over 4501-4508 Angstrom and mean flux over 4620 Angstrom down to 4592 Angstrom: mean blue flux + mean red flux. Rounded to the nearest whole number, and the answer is 45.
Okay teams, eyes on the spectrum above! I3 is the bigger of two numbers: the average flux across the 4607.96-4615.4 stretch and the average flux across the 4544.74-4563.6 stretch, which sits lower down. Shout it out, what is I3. 23.6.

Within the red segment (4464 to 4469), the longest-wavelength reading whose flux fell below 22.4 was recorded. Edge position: 4468.47 Angstrom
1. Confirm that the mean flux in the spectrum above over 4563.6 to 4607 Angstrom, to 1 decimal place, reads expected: 22.5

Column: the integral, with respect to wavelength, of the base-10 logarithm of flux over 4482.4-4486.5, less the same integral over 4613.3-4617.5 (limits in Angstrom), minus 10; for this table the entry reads -10.5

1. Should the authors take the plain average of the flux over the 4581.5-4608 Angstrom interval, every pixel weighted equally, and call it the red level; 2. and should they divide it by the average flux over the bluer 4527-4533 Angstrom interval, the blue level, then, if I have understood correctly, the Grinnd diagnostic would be 1.14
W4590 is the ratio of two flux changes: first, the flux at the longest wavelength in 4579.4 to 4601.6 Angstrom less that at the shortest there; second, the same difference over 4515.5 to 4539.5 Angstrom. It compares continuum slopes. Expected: 20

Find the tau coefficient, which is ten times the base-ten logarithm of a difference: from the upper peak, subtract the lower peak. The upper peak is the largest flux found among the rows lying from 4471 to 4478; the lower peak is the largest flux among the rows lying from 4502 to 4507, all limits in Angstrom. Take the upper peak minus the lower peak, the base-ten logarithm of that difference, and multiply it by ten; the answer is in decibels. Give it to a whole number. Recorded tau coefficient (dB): -7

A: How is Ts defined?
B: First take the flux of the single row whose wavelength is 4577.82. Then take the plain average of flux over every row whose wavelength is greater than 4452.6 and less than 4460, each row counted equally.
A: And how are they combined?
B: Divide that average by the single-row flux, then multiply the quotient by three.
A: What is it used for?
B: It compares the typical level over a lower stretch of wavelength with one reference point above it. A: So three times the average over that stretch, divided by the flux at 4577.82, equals 2.1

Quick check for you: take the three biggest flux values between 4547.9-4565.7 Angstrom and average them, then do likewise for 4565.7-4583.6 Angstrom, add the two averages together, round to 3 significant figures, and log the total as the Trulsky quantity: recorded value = 50.1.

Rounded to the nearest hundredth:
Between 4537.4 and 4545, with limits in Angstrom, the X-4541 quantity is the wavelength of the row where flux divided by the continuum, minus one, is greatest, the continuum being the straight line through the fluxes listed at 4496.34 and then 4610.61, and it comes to 4544.21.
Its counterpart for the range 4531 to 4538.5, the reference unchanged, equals 4535.85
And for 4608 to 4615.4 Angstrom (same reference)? 4608.49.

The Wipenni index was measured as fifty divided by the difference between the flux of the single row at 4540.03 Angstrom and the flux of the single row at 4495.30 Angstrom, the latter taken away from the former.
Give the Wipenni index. -71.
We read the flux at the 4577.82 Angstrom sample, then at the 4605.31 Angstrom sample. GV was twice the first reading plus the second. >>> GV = 71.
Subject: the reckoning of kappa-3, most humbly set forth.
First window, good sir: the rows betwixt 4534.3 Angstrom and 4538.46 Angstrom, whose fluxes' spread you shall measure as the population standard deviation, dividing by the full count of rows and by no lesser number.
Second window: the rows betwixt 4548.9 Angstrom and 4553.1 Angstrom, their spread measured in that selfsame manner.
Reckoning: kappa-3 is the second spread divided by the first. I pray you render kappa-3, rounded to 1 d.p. 1.1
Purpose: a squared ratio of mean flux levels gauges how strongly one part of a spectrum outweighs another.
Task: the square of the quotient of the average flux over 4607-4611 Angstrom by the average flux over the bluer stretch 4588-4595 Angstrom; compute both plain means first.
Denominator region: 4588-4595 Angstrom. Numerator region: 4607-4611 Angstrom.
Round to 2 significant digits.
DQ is 0.99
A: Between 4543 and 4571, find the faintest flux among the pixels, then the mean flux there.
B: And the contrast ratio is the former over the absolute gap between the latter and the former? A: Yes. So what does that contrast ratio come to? 4.4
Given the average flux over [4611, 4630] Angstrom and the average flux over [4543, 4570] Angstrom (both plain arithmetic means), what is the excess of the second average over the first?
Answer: -2.4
